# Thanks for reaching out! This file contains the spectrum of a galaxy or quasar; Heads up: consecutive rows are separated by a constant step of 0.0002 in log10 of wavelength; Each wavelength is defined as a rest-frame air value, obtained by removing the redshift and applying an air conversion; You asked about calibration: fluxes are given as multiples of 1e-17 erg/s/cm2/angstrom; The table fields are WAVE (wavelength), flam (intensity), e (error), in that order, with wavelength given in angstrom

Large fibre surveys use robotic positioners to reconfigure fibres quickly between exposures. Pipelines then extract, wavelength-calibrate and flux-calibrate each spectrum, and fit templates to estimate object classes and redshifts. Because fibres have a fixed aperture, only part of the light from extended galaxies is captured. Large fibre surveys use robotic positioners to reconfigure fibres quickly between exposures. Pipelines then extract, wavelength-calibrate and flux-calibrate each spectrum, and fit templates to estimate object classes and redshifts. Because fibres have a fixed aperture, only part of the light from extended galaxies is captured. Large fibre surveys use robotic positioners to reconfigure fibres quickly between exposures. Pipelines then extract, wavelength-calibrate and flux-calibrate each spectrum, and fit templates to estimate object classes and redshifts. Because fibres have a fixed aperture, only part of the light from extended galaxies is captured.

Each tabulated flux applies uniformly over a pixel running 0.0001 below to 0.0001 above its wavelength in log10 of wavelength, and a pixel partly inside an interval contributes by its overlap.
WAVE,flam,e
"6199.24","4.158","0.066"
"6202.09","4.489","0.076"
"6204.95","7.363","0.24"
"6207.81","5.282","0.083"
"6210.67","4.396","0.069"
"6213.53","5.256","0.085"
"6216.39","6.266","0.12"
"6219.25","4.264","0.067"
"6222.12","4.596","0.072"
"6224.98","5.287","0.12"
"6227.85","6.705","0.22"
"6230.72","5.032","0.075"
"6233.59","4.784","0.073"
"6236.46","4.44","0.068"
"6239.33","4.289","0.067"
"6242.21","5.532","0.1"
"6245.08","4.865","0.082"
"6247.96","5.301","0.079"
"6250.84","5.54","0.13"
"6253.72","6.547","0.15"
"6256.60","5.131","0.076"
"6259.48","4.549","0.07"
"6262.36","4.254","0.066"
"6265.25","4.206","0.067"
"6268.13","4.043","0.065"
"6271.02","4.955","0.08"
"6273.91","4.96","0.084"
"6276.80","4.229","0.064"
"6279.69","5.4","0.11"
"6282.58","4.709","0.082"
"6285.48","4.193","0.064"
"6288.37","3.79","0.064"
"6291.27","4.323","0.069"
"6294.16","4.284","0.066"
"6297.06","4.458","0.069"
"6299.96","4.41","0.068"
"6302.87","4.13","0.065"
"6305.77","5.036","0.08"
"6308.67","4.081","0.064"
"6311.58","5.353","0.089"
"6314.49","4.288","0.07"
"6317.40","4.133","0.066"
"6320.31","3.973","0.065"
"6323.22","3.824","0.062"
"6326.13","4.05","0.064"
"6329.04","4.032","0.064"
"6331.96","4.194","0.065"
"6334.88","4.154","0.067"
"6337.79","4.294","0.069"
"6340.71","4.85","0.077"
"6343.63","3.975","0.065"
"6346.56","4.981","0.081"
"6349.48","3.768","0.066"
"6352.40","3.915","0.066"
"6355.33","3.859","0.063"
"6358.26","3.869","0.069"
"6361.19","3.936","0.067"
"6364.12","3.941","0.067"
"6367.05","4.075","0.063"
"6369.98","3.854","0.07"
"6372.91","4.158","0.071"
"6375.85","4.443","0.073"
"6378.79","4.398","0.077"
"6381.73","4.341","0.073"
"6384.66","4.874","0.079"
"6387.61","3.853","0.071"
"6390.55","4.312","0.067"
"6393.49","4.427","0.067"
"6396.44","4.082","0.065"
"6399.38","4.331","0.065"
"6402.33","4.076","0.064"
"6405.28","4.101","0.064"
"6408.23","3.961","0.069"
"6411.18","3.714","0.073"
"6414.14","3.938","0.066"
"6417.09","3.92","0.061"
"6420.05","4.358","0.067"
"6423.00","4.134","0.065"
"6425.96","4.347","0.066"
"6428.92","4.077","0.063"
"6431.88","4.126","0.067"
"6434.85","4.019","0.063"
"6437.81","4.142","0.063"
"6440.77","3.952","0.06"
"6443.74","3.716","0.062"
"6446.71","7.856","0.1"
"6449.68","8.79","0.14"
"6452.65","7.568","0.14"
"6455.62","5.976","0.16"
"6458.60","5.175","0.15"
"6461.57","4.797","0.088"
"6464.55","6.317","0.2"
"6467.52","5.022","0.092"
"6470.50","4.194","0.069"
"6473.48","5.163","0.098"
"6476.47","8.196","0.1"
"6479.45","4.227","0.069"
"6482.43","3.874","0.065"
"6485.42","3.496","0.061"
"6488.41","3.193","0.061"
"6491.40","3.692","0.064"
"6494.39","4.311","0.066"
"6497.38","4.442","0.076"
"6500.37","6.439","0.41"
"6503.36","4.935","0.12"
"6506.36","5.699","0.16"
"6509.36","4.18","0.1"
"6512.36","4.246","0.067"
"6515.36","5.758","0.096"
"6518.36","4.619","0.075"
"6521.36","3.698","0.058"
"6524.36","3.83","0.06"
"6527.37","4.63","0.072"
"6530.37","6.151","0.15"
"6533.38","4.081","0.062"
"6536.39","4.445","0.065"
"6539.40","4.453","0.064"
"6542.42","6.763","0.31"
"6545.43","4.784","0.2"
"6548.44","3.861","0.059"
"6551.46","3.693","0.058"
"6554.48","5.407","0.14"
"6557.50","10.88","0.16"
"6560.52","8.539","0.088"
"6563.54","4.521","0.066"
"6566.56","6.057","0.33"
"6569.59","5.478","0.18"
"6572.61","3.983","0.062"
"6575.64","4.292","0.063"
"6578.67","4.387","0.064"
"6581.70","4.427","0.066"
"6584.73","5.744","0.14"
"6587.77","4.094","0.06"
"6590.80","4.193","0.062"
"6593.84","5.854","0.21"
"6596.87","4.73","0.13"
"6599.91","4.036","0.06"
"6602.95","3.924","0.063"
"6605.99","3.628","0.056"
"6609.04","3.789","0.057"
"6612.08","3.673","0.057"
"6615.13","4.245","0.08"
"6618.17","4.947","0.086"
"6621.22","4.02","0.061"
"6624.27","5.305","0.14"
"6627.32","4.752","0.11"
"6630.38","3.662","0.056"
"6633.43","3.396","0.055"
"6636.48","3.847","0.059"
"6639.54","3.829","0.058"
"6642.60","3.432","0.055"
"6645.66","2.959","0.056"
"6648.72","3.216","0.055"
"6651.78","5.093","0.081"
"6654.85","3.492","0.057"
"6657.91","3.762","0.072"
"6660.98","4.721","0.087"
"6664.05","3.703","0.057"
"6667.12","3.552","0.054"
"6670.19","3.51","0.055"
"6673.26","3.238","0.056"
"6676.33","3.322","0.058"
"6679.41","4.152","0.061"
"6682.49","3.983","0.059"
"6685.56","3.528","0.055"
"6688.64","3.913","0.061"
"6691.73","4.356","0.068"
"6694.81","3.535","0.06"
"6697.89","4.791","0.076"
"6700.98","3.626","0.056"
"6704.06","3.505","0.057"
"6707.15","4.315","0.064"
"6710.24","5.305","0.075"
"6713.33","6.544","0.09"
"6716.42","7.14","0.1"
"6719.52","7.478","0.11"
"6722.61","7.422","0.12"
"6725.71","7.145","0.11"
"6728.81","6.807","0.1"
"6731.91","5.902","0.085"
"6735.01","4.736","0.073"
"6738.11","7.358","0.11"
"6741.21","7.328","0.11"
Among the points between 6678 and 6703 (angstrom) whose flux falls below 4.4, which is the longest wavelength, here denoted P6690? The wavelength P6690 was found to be 6700.98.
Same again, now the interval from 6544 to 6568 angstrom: 6551.46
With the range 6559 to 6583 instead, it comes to 6578.67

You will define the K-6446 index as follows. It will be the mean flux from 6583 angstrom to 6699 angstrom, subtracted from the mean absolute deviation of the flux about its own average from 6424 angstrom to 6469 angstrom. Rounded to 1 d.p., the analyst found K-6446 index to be -2.7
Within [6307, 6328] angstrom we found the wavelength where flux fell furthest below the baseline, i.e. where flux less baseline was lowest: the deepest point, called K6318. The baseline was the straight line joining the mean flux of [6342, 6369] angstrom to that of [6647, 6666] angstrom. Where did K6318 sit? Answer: 6323.22 angstrom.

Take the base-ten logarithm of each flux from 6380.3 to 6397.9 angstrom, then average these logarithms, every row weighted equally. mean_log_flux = 0.634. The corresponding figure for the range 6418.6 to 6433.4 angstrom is 0.624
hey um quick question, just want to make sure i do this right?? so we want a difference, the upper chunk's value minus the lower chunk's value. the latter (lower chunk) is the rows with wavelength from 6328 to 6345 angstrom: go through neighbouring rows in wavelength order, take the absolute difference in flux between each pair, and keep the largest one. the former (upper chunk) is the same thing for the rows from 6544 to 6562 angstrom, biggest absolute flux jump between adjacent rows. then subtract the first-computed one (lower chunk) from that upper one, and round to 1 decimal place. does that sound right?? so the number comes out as 4.6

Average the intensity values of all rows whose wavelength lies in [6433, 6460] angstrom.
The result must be 5.7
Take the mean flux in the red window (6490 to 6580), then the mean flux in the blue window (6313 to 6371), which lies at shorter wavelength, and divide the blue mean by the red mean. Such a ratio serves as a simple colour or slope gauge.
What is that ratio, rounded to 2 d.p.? 0.81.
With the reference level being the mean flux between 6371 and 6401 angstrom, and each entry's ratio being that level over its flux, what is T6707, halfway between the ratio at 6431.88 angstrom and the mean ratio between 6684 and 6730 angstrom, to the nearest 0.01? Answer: 0.97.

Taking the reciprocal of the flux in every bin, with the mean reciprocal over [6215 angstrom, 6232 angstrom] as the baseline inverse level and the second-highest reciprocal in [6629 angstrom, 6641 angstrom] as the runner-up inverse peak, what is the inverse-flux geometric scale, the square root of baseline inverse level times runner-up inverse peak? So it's 0.229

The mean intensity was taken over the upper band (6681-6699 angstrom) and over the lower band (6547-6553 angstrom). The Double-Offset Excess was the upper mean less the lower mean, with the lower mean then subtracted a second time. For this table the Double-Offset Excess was -4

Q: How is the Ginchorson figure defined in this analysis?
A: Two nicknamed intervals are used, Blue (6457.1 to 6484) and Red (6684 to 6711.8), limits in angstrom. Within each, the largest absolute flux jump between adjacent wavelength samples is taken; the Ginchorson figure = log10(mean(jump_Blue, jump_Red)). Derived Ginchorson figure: 0.42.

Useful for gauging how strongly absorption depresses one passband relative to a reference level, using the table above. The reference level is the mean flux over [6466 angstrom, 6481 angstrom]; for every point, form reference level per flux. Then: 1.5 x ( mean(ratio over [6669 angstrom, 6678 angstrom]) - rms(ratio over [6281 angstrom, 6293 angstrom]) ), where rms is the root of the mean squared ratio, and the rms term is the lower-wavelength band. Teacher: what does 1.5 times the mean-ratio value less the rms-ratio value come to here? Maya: 0.5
